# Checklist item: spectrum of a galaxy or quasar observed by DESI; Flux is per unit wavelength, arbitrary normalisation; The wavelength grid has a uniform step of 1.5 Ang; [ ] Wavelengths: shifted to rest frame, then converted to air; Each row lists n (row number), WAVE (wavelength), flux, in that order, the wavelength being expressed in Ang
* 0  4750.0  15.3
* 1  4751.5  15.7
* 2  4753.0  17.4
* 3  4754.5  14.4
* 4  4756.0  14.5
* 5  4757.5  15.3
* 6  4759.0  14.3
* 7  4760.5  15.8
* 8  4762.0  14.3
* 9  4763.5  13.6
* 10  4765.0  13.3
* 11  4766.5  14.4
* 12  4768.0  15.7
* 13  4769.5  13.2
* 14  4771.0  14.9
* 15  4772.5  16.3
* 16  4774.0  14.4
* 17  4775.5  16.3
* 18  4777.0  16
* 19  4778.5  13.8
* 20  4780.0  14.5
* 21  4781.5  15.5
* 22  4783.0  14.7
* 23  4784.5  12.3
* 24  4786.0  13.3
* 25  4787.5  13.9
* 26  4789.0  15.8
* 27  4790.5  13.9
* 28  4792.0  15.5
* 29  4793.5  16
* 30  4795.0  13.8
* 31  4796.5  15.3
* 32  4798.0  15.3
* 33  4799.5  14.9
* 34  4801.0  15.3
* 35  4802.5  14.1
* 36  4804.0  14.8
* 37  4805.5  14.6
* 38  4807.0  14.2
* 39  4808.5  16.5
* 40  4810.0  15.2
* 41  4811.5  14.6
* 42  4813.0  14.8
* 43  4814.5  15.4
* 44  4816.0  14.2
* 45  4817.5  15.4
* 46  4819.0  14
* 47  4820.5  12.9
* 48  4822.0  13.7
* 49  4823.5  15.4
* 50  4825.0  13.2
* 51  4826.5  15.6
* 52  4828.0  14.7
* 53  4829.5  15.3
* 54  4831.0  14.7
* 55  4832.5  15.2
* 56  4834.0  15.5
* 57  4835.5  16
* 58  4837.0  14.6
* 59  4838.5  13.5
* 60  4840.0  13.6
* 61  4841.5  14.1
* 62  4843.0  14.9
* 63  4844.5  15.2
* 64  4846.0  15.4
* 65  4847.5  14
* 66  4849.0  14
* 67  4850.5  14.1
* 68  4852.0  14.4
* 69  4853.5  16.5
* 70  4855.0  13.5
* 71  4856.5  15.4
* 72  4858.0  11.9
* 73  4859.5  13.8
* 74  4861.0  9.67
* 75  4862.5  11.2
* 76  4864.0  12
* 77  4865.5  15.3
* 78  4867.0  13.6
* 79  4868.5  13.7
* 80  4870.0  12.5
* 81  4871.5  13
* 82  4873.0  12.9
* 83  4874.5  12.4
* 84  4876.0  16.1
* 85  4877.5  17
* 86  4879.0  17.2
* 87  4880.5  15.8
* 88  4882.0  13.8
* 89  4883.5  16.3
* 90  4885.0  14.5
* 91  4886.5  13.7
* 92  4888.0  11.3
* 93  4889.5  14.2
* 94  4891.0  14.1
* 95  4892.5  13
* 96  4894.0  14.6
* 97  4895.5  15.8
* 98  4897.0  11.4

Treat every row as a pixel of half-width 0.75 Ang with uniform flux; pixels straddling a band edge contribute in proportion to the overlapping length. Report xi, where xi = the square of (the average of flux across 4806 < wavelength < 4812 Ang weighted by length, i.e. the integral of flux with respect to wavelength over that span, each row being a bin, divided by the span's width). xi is 229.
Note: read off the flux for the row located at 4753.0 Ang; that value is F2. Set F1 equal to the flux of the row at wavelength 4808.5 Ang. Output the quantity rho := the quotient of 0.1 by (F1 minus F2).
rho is -0.11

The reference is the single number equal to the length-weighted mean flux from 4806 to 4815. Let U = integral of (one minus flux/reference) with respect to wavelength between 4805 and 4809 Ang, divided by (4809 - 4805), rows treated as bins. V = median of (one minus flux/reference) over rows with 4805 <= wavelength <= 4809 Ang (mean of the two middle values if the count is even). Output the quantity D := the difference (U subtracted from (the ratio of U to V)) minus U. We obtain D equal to 0.1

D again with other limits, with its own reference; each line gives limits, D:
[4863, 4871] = 0.9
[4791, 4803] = -0.4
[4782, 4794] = 0.8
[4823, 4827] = -1.6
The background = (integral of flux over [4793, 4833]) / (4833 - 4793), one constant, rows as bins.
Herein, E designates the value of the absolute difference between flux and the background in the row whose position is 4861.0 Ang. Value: 5.1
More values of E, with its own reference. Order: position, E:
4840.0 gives 1.2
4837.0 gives 0.2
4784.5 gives 2.5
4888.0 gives 3.5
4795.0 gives 1.0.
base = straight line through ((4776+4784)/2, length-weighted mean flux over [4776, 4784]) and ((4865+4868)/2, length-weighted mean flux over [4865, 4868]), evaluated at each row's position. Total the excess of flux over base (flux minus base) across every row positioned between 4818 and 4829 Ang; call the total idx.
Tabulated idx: -2.6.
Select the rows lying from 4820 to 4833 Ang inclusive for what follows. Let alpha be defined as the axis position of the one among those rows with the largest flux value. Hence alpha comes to 4826.5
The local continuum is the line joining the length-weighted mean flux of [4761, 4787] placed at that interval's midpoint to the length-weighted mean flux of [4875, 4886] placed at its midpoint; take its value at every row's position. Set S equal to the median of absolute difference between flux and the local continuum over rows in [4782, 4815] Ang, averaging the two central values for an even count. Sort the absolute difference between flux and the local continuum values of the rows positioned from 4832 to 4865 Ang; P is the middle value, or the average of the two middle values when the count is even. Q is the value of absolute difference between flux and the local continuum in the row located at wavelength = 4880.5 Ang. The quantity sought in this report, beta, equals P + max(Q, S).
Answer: 1.8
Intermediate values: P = 1.21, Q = 0.1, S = 0.6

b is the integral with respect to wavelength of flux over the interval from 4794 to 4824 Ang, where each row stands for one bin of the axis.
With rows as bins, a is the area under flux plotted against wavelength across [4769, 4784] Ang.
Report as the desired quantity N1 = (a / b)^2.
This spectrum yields 0.3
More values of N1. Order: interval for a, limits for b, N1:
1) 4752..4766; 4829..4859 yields 0.2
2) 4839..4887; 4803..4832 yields 2.5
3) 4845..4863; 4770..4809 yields 0.2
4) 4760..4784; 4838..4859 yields 1.4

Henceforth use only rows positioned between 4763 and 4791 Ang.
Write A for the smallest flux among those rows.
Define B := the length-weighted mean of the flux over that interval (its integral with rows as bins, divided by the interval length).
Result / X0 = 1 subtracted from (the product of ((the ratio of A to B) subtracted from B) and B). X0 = 198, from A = 12.3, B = 14.5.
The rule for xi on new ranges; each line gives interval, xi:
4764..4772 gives 206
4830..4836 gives 235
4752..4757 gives 238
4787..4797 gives 222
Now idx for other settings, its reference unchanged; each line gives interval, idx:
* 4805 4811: 1.8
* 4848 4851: -0.7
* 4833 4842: 0.3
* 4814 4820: 0.5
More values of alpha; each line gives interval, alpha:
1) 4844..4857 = 4853.5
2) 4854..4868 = 4856.5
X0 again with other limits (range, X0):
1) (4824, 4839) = 207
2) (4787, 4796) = 206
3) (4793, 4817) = 208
